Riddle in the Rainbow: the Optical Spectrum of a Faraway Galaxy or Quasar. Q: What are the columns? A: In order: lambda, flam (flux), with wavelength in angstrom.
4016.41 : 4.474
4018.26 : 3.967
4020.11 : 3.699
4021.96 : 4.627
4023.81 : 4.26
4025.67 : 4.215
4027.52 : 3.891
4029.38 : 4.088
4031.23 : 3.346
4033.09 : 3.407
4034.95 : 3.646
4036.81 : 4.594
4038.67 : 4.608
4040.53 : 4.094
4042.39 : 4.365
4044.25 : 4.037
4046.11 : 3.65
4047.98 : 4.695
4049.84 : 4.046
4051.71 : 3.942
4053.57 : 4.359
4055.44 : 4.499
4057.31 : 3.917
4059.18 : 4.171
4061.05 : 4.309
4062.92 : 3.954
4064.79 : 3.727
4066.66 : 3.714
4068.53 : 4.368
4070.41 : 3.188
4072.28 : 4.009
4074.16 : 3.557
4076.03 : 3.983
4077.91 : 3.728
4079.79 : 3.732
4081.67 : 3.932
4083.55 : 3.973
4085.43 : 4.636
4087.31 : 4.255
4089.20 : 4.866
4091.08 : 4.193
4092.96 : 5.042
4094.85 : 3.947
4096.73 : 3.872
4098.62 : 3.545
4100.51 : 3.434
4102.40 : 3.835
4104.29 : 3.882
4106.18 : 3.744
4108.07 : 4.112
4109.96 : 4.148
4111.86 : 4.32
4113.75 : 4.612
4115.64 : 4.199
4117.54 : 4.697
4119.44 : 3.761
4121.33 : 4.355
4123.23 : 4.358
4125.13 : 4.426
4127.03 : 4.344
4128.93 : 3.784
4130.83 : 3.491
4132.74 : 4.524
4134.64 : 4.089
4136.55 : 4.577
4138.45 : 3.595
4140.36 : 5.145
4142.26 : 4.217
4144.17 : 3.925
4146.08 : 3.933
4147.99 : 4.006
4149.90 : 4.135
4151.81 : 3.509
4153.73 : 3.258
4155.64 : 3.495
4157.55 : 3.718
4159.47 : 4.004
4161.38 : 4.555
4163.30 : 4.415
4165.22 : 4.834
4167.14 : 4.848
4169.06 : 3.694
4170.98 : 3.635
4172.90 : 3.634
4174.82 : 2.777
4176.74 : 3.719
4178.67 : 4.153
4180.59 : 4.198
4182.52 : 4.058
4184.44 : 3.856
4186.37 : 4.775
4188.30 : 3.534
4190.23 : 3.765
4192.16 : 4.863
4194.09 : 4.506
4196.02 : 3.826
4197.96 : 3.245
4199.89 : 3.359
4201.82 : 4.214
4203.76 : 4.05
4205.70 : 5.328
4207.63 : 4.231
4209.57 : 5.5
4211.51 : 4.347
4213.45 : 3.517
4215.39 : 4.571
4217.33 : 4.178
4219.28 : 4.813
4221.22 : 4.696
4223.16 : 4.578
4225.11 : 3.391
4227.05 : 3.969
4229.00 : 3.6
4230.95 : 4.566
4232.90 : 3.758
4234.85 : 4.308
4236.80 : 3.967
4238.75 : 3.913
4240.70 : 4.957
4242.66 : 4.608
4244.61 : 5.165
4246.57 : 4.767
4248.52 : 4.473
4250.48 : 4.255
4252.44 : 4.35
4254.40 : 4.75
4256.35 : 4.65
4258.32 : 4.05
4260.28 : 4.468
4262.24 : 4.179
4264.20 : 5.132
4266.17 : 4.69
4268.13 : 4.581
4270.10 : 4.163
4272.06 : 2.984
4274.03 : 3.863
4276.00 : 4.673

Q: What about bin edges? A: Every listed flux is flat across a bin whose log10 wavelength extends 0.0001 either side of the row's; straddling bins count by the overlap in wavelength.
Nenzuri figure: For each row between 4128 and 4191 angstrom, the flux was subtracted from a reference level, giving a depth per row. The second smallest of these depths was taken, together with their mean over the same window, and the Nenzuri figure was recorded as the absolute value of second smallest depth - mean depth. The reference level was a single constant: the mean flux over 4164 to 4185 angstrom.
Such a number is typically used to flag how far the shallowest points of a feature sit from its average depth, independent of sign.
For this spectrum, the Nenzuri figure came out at 0.85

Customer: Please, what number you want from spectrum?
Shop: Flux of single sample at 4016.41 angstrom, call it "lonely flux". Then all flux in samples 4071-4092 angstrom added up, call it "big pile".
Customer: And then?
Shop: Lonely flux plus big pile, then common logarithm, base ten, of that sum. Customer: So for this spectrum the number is 1.69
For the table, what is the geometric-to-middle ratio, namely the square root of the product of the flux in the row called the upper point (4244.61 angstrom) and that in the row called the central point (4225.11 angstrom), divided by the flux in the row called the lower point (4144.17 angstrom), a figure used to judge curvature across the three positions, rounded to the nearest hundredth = 1.07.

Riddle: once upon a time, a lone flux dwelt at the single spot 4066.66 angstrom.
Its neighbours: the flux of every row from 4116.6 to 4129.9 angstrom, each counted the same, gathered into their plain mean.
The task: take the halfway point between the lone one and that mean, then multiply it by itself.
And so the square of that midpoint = 15.8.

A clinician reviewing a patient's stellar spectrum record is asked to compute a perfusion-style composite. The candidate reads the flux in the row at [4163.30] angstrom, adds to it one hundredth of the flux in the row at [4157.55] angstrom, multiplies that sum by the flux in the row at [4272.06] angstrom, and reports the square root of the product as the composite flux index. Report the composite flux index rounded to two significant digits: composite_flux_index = 3.6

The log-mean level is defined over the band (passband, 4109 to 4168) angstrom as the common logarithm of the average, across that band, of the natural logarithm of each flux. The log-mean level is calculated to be 0.153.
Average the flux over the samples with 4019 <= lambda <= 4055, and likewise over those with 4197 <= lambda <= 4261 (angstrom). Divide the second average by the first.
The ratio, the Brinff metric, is 1.06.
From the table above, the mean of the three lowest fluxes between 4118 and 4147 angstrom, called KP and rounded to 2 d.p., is 3.62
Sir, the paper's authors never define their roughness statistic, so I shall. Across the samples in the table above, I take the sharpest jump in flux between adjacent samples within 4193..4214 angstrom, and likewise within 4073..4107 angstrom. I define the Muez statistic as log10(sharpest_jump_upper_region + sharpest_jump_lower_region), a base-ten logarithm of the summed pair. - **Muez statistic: 0.38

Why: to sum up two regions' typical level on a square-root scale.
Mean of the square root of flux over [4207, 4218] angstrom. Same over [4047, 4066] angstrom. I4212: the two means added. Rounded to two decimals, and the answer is 4.13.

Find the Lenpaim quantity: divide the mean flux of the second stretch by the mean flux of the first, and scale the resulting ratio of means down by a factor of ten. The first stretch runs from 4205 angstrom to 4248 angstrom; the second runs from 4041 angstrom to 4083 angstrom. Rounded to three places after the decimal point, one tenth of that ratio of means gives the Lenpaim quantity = 0.091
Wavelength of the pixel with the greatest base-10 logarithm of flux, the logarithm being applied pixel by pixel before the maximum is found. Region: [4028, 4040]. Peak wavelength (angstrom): 4038.67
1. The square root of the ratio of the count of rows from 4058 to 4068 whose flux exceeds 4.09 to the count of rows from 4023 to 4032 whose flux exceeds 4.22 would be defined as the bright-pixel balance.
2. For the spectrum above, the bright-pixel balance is 1.41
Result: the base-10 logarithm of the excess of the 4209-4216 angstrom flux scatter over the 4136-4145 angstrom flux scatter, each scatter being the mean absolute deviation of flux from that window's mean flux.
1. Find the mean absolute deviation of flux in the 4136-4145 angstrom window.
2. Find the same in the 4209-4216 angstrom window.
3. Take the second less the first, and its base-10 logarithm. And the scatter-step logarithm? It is -1.0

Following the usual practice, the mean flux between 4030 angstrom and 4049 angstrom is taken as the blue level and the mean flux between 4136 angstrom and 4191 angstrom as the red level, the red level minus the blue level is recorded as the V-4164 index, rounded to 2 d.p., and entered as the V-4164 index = -0.05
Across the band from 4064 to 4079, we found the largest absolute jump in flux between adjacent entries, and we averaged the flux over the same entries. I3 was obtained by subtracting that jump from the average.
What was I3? 2.6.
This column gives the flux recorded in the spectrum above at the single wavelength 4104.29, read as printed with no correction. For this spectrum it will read 3.882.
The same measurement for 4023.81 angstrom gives 4.26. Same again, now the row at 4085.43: 4.636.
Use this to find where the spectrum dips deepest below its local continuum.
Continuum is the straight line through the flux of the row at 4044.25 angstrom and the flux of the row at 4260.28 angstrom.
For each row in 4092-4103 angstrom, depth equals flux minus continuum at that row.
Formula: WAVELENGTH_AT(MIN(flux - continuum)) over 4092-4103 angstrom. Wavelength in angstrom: 4100.51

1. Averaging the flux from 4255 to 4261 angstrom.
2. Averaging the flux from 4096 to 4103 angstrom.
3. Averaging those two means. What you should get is 4.03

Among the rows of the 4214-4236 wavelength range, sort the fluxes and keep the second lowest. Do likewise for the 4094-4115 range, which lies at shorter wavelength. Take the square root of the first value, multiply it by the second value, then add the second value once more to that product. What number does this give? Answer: 10.3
